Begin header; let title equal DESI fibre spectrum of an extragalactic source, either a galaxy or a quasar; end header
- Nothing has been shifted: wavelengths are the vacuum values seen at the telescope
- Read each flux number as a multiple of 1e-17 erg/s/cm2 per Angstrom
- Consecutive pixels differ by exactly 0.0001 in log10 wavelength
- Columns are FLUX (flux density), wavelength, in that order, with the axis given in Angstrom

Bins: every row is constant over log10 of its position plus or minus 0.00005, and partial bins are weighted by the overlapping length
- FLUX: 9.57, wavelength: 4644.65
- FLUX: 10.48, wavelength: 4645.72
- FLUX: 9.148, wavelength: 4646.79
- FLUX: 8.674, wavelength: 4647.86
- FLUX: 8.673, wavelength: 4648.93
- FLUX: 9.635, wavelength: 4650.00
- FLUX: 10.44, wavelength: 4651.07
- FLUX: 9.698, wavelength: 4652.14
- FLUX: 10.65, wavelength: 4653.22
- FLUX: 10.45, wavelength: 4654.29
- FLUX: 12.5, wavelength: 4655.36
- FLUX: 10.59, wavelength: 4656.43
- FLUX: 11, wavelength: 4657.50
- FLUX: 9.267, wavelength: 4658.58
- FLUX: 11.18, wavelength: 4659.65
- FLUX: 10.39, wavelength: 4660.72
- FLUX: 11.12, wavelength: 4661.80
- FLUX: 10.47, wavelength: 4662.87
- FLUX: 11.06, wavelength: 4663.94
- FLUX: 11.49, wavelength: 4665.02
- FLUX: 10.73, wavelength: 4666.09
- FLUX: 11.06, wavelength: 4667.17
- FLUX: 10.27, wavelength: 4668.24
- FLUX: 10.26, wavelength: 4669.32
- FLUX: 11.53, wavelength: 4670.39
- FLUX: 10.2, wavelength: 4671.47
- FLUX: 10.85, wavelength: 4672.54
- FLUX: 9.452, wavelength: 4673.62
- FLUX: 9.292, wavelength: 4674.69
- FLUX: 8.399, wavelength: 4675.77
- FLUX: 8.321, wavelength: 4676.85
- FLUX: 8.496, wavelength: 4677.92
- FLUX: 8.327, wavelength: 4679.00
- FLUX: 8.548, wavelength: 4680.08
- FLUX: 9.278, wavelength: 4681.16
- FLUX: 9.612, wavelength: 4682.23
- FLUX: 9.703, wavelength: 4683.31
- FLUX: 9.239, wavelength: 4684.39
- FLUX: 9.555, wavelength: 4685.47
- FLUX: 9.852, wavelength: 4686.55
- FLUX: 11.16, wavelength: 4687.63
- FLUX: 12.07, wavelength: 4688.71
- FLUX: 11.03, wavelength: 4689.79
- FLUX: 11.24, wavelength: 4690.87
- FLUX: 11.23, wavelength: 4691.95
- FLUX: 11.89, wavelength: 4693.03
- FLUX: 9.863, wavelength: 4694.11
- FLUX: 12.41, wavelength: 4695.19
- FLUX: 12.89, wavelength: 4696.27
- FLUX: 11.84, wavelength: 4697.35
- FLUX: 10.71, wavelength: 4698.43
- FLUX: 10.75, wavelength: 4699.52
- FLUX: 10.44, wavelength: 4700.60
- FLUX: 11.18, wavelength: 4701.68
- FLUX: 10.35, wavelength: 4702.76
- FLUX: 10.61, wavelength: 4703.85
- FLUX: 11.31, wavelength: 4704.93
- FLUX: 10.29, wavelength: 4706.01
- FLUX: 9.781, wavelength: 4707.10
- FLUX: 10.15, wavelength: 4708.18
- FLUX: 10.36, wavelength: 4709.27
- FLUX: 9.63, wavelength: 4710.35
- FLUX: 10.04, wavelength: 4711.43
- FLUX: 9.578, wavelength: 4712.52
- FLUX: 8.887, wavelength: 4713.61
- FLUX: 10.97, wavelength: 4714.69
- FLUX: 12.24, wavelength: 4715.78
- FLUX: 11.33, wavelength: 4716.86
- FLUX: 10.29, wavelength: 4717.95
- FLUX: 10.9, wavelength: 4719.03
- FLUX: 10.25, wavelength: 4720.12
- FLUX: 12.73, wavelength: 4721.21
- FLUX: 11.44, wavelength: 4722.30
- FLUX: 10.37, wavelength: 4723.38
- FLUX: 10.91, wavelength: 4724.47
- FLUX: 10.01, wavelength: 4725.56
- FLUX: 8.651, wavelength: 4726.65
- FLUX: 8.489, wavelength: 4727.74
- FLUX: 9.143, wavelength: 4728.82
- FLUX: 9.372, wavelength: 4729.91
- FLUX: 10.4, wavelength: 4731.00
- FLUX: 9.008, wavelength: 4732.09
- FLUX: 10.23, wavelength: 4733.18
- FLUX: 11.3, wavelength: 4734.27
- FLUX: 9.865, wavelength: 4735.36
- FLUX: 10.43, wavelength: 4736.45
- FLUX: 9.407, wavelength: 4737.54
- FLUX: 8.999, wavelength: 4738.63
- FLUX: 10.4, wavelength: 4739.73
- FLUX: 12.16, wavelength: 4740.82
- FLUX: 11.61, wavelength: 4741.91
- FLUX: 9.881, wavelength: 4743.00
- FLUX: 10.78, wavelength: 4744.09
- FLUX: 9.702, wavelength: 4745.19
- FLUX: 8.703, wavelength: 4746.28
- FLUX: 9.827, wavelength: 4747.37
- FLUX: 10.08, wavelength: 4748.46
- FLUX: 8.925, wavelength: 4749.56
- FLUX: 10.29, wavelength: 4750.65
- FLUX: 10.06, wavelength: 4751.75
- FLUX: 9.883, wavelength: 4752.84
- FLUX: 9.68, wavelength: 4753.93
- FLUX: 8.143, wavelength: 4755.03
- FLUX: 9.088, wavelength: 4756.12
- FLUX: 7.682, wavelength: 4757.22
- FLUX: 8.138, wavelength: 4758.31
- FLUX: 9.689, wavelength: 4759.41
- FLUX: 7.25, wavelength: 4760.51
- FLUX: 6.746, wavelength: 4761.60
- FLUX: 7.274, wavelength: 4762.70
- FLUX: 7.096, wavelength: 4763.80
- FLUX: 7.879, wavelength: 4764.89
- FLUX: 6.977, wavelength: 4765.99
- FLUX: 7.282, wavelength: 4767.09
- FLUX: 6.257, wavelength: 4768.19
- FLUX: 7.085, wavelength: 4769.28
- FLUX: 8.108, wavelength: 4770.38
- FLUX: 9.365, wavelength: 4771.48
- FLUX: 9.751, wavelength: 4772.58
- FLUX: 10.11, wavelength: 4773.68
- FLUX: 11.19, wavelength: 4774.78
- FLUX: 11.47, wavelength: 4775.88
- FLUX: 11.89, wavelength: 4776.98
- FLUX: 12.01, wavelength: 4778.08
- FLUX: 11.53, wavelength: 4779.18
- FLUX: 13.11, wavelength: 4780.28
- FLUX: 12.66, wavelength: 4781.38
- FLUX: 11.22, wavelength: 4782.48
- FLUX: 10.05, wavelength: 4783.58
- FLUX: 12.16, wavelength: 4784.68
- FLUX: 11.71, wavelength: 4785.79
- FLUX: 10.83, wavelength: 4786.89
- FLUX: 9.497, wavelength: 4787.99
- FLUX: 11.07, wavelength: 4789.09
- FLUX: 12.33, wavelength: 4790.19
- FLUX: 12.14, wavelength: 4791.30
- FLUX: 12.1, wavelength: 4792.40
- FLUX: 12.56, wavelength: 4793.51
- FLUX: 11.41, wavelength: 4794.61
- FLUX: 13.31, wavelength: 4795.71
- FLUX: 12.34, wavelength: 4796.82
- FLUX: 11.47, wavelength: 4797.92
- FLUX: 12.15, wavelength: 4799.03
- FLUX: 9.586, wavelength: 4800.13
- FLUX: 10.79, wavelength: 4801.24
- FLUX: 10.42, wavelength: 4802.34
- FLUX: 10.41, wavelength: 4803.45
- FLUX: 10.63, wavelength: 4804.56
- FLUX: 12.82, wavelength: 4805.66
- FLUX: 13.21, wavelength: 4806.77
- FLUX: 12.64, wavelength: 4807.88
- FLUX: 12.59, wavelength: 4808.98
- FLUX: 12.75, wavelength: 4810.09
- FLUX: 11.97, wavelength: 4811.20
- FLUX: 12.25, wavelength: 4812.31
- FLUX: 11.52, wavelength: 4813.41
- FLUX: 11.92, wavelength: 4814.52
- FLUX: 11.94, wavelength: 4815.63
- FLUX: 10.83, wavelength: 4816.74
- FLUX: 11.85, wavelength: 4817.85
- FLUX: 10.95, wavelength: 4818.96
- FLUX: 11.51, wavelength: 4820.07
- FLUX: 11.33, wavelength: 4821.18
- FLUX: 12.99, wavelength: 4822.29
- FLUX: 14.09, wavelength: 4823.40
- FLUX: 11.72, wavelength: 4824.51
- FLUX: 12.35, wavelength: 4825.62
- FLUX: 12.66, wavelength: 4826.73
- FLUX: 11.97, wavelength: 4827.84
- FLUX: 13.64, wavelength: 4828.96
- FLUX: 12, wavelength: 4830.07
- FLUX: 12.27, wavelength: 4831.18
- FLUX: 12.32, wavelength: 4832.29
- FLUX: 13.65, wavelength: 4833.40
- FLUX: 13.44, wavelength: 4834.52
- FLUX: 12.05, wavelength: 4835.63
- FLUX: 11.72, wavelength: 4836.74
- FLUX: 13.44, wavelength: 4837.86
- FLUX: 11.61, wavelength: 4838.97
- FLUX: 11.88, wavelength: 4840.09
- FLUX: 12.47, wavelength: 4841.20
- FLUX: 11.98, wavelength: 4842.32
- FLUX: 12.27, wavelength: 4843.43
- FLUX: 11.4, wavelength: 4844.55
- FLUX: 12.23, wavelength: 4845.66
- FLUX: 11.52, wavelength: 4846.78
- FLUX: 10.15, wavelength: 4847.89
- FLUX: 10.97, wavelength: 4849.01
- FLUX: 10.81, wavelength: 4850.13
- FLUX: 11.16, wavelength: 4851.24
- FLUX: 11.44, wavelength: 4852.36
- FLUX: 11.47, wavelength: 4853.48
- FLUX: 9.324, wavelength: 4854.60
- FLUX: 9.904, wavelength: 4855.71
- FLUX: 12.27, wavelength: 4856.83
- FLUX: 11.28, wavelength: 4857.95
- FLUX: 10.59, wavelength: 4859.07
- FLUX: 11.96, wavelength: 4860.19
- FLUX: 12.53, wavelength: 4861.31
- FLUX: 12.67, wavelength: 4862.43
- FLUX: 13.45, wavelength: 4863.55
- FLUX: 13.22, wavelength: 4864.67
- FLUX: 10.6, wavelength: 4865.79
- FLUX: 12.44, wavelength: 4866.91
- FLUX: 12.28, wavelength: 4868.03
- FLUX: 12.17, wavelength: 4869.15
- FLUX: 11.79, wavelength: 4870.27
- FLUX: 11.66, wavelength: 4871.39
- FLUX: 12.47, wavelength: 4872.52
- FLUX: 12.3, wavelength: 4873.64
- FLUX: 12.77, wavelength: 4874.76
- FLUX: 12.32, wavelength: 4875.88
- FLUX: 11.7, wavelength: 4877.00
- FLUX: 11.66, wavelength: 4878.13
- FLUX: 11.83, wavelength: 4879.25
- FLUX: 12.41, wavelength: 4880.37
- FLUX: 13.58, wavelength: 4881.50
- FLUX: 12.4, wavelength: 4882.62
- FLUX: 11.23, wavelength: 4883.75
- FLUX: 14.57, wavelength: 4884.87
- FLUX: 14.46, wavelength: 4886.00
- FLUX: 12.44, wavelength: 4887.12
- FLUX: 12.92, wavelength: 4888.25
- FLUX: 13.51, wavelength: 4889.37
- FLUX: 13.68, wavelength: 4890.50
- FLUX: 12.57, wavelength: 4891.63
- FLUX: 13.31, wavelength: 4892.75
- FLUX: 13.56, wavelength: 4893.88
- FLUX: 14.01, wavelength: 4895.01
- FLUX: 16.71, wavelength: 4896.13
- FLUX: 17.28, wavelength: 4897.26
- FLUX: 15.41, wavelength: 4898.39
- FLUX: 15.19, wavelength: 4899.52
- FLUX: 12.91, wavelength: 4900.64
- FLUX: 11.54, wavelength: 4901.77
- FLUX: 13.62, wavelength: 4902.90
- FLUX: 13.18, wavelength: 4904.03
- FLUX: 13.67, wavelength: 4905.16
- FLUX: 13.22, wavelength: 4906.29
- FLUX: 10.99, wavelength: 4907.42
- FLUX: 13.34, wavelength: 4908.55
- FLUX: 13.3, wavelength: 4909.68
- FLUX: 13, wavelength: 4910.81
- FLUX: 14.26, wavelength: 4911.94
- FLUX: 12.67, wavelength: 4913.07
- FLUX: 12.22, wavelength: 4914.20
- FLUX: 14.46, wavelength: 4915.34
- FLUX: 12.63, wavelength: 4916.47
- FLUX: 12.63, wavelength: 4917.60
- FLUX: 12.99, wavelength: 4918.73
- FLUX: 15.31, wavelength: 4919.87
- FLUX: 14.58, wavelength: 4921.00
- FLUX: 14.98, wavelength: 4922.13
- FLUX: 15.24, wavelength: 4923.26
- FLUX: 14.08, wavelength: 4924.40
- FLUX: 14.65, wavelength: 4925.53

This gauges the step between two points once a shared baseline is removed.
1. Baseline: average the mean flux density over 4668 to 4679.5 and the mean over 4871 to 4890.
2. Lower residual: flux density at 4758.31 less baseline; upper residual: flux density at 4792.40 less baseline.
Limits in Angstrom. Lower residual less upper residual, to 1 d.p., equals -4.0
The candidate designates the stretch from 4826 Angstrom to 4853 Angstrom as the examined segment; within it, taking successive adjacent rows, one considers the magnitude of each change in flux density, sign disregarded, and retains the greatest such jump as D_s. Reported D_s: 1.8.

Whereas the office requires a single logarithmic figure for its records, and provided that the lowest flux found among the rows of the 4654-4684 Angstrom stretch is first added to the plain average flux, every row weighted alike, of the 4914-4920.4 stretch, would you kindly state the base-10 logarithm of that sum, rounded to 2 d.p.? 1.34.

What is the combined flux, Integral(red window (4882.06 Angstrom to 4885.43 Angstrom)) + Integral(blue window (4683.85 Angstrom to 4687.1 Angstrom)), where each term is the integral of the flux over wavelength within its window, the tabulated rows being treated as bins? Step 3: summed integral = 74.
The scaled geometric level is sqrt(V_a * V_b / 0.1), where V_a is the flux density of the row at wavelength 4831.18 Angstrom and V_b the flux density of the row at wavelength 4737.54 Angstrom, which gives 34.0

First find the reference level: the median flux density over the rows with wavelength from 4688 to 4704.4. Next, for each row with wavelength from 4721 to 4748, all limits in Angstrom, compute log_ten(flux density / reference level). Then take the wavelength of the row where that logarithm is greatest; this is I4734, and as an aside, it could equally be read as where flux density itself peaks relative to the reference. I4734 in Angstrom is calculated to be 4721.21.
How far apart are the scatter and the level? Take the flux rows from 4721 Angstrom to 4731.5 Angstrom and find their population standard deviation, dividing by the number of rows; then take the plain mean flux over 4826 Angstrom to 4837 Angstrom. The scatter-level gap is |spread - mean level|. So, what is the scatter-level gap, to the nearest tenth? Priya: 11.3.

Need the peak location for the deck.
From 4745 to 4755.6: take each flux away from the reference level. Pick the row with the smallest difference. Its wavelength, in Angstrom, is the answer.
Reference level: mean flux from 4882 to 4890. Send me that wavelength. 4750.65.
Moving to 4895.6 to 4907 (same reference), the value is 4897.26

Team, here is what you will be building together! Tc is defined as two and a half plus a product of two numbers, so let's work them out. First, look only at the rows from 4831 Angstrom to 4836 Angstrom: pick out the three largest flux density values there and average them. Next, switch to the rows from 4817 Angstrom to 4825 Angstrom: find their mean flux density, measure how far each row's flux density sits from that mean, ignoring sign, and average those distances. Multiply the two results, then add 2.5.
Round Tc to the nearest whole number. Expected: 14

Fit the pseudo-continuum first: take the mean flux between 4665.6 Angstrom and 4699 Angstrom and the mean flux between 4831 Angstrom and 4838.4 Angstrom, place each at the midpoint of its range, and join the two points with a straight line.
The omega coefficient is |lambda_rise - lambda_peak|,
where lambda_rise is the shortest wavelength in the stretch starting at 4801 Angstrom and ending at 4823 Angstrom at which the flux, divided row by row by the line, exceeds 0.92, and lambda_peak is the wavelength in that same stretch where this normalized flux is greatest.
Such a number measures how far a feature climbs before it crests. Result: 1.1 Angstrom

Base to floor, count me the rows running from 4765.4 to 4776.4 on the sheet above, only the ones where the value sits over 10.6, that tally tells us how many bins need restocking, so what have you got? 2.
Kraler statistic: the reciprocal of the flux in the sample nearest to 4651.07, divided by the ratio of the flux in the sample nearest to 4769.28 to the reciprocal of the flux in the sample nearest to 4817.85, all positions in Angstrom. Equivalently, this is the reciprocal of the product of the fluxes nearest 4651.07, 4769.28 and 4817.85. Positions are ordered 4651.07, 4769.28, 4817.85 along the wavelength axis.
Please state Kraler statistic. 0.0011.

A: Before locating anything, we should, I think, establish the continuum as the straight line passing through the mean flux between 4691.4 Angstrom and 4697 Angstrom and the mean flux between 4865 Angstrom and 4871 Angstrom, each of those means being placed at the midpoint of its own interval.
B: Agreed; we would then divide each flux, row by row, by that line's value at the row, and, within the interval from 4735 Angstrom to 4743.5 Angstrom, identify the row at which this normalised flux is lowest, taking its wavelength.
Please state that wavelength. 4738.63 Angstrom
